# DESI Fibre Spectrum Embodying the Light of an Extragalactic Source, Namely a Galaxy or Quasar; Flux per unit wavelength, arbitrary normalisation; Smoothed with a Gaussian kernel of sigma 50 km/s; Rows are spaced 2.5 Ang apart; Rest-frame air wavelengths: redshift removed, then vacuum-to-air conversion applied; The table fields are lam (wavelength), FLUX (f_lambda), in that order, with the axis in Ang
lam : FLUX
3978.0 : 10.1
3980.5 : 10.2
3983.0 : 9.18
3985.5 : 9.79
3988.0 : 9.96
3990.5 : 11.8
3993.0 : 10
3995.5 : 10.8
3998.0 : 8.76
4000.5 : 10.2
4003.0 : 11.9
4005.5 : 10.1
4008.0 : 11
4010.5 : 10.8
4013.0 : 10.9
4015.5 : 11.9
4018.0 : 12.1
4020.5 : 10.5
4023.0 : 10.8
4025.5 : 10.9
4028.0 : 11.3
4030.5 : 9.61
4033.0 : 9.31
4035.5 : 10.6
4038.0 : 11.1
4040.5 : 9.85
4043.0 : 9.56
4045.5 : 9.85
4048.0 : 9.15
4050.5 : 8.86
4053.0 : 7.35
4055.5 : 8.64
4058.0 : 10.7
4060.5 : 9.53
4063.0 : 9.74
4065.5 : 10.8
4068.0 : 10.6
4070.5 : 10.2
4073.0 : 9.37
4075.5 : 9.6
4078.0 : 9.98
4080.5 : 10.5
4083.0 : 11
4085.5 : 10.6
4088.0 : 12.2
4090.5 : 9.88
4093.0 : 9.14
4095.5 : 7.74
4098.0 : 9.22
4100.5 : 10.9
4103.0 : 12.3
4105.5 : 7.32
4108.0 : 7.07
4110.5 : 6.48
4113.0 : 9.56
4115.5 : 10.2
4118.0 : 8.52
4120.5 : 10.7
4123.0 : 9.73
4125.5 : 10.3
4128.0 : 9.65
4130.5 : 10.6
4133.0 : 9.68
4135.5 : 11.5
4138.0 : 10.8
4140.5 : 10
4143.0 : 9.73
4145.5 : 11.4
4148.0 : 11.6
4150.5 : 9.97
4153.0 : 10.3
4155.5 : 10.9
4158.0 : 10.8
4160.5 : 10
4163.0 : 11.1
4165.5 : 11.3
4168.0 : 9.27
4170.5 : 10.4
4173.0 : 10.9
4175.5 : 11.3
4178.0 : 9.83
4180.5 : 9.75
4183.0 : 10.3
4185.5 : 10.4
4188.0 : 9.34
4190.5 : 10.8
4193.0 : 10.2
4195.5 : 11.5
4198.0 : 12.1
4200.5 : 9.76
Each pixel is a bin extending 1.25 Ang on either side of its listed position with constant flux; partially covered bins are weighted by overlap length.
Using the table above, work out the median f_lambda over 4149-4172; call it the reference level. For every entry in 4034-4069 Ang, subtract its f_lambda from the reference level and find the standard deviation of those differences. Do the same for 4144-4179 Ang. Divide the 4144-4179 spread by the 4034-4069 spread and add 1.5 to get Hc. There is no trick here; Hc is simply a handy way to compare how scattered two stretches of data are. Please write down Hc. 2.18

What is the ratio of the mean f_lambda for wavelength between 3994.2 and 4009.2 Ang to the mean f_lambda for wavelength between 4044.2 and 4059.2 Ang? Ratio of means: 1.15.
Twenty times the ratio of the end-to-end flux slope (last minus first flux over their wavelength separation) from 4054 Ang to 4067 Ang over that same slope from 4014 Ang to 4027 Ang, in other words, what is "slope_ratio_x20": -43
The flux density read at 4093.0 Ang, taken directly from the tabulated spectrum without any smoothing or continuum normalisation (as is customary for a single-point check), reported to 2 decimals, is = 9.14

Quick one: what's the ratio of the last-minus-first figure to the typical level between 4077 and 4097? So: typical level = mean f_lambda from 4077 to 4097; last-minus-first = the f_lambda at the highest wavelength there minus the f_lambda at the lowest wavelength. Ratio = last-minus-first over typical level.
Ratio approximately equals -0.22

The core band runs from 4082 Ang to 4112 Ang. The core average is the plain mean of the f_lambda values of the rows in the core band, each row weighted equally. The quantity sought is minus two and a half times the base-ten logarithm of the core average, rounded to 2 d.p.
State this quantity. -2.44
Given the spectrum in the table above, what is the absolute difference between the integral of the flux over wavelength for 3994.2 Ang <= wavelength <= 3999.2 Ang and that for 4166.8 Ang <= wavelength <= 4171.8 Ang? 0.3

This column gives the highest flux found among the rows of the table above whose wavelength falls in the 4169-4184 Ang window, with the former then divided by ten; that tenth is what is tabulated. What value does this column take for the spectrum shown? 1.13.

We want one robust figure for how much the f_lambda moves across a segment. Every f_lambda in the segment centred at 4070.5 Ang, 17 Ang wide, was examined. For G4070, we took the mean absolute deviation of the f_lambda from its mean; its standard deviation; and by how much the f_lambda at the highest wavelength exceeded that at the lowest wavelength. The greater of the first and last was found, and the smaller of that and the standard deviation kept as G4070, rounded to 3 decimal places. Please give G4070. 0.422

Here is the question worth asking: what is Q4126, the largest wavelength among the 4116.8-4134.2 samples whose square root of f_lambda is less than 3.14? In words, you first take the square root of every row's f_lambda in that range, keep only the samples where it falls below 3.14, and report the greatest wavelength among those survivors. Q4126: 4133.0 Ang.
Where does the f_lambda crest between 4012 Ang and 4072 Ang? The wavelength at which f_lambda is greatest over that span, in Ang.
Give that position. 4018.0 Ang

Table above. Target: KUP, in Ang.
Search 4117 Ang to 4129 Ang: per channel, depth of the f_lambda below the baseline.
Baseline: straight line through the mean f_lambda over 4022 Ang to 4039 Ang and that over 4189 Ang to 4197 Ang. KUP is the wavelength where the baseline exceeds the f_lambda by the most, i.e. 4118.0 Ang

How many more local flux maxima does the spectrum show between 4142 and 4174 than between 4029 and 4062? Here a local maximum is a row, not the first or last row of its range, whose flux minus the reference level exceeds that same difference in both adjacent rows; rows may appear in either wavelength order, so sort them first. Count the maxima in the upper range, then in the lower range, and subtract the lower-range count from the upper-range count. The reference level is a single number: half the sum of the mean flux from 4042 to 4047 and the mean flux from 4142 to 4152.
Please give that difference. 0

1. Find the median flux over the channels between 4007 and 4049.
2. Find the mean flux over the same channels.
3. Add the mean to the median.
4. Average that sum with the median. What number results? 16.1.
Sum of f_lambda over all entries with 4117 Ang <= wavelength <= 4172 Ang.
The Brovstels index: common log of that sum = 2.358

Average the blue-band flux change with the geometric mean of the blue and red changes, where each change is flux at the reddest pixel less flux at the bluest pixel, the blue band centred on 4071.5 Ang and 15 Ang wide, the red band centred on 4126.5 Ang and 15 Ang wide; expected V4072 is 0.05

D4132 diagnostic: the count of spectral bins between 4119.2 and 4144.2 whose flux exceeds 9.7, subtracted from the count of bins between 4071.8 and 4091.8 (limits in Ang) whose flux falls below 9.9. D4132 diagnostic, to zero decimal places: -5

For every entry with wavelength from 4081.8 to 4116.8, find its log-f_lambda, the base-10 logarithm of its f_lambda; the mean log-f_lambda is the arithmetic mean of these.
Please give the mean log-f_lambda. 0.97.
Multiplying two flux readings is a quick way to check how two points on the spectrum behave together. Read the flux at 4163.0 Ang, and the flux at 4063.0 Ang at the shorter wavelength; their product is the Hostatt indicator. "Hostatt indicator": 108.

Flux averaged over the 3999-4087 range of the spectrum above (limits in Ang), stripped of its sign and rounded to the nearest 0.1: 10.3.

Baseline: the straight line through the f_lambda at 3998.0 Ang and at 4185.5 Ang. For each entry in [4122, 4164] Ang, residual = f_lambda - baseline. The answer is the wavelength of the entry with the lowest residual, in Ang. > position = 4143.0 Ang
